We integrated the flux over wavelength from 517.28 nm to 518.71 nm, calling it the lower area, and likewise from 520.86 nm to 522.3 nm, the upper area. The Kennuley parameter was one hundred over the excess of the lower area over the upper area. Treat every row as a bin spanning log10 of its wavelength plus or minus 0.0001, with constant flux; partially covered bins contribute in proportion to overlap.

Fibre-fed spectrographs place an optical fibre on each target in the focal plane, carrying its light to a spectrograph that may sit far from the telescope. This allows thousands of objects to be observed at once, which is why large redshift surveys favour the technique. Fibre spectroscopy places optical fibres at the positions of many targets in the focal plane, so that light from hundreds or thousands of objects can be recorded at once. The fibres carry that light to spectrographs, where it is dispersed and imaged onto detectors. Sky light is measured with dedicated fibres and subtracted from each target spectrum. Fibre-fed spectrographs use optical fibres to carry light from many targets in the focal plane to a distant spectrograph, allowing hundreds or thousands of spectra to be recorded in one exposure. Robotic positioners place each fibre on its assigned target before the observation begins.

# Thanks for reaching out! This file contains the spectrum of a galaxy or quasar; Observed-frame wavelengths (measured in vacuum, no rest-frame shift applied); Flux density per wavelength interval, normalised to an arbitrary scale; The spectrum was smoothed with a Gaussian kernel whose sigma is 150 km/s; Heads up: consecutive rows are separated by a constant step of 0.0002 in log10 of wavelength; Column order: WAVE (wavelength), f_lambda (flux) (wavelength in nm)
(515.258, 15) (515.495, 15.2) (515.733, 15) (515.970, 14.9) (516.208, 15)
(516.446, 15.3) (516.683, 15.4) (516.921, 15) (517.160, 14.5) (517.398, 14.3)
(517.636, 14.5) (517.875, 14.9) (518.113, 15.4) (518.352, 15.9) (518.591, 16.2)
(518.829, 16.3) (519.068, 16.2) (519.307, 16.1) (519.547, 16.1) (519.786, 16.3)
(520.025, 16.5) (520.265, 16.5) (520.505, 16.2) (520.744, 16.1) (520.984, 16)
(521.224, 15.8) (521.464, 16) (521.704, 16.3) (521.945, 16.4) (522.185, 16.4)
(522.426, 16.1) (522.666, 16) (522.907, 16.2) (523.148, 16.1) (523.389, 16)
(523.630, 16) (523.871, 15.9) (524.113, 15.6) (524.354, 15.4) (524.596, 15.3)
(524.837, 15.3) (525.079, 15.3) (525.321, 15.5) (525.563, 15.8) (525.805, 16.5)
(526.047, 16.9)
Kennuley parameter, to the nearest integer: -66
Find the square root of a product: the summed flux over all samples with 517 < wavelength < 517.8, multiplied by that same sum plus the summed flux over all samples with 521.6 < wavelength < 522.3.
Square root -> 63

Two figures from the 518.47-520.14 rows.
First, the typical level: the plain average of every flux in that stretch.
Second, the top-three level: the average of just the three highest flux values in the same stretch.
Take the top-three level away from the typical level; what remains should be -0.12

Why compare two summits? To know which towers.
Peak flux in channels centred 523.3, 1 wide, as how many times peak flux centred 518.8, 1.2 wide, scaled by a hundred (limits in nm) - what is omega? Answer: 99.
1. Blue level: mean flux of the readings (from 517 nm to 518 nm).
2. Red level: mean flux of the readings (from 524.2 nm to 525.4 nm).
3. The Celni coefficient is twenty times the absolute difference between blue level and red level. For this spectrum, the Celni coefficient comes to 16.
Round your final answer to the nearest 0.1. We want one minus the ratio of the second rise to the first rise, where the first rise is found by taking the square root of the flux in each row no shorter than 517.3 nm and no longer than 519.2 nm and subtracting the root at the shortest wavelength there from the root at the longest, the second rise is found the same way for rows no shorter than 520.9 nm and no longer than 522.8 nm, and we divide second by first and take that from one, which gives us 1.0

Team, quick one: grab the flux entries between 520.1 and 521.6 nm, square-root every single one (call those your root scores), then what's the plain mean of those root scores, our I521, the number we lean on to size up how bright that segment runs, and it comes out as 4.01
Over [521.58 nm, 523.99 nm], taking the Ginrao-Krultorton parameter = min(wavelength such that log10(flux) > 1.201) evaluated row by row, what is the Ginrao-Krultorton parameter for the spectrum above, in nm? 521.704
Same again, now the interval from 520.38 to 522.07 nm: 520.505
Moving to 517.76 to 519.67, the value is 518.352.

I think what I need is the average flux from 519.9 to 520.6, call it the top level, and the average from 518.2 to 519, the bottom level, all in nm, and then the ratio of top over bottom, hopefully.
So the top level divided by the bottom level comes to 1.02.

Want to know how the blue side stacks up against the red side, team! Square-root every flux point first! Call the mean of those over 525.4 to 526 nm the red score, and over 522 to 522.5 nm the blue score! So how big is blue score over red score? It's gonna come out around 1.00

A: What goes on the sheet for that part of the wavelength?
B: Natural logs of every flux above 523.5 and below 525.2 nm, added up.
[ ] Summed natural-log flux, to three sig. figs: 19.2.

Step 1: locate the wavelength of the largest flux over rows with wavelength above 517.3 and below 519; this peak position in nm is 518.829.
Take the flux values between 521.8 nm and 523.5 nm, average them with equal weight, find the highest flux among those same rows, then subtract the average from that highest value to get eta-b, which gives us 0.23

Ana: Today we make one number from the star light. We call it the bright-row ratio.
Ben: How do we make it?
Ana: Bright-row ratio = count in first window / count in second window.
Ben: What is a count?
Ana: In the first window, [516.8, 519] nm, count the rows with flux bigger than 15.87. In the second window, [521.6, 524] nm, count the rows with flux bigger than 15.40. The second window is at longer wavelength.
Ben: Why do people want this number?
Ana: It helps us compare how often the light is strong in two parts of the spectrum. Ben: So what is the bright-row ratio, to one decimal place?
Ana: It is 0.3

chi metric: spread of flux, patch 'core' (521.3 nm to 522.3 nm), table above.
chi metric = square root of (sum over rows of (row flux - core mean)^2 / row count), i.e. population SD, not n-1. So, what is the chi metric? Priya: 0.16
